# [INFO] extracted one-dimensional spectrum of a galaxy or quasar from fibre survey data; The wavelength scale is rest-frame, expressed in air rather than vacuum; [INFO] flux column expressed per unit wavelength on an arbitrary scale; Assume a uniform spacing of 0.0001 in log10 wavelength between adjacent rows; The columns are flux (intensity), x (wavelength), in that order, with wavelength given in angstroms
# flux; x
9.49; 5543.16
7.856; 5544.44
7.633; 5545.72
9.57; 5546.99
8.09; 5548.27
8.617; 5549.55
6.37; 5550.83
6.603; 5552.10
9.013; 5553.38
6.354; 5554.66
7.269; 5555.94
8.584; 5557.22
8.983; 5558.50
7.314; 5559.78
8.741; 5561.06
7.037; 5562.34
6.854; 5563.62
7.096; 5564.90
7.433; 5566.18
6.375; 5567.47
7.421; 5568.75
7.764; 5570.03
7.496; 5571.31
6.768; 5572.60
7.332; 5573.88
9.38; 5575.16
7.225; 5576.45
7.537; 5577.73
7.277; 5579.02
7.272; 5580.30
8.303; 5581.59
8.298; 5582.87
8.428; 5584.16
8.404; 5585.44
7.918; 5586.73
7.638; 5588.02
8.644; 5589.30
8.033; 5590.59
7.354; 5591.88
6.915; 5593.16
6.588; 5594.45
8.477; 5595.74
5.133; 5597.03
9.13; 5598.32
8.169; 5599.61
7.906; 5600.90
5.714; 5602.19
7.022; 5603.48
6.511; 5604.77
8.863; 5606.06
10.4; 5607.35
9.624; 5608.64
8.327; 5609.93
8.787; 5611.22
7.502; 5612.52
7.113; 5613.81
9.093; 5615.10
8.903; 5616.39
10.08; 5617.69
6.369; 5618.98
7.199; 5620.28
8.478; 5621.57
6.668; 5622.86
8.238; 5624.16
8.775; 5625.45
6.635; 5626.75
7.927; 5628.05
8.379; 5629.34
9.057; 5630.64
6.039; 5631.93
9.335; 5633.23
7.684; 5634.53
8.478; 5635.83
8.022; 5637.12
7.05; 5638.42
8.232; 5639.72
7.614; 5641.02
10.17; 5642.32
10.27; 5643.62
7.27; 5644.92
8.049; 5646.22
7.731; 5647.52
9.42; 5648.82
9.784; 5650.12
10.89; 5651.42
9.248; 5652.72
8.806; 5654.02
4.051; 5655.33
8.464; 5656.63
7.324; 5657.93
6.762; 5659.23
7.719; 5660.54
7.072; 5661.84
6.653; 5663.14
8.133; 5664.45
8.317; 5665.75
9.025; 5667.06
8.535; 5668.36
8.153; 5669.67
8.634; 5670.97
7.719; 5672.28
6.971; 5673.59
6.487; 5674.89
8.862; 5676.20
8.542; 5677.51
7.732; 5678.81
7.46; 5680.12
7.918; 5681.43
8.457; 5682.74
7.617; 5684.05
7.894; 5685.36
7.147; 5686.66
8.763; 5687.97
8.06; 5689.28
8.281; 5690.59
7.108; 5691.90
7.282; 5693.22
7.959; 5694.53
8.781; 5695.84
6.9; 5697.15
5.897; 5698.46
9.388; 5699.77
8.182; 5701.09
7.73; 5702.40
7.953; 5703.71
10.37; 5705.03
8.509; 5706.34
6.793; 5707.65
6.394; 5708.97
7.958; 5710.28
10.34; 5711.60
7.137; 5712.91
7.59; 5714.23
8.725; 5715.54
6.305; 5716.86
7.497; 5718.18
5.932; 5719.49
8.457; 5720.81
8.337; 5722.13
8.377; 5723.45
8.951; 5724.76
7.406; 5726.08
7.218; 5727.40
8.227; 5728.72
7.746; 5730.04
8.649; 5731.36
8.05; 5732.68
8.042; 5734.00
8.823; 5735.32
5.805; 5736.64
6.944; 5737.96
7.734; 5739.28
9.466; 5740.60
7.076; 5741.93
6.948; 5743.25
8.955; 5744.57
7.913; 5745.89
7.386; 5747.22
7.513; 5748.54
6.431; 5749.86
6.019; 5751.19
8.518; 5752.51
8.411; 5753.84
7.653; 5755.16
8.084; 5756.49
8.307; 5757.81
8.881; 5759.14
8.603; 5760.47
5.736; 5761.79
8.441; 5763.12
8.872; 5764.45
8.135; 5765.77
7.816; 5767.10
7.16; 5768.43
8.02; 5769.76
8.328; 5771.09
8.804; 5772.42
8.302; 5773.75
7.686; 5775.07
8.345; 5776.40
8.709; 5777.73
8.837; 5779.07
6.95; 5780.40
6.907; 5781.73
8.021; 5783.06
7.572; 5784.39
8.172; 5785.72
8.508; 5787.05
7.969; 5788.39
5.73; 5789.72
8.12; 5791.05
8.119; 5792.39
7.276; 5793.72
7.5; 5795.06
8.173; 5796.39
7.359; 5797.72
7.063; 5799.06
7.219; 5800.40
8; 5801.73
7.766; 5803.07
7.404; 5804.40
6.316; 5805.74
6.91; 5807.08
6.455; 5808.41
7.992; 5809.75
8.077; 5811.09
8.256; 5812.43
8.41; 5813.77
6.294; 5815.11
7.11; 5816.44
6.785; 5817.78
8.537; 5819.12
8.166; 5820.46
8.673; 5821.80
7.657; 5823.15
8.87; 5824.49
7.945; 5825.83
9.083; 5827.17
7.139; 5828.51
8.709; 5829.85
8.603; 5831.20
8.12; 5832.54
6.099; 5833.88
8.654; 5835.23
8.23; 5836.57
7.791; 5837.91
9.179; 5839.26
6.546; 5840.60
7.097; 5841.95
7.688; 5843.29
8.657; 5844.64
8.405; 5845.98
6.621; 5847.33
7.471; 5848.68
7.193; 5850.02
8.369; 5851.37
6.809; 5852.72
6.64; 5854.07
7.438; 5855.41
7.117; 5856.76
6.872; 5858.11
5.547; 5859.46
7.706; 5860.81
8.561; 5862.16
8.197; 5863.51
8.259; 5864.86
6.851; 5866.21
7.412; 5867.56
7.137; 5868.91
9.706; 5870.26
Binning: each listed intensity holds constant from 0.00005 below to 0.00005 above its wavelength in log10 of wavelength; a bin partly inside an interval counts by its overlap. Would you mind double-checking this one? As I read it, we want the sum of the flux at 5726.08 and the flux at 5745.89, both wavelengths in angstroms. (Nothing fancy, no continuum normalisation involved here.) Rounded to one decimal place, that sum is 15.3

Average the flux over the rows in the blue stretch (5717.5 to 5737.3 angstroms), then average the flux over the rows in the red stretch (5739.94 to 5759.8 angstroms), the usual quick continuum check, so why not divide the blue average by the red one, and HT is 1.00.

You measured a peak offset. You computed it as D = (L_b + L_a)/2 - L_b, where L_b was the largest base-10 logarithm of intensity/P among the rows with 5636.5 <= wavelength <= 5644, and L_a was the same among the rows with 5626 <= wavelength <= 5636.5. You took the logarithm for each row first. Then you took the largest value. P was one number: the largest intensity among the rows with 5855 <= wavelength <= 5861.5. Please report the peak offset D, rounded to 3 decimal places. -0.021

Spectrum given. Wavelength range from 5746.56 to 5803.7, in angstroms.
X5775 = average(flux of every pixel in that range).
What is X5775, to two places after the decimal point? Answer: 7.80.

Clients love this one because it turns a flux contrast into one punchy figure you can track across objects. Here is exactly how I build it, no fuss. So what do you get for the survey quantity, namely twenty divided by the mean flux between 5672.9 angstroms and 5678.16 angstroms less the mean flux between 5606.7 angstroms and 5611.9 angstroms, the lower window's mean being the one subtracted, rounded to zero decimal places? -13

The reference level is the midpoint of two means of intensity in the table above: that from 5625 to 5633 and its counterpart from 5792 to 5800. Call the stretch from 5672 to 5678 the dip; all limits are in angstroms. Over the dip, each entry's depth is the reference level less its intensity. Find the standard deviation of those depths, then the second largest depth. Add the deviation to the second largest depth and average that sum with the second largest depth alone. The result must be 1.2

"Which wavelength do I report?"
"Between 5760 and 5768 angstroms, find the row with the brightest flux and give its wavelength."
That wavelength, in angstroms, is 5764.45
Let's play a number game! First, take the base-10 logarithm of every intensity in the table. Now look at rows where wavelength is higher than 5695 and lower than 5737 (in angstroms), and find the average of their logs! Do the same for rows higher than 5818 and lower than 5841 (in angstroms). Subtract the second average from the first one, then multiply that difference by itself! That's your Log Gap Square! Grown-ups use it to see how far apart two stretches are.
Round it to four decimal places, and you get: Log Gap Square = 0.0002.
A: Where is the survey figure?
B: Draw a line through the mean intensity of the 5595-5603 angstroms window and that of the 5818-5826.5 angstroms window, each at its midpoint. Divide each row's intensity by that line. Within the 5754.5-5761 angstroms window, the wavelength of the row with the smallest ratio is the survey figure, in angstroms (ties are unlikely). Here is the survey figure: 5755.16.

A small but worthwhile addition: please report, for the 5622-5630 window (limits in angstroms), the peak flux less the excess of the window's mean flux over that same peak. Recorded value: 9.8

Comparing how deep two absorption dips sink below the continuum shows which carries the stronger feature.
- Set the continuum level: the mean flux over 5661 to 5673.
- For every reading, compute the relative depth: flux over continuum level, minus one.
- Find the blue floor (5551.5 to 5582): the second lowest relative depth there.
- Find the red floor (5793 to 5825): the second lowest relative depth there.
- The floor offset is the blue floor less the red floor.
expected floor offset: 0.01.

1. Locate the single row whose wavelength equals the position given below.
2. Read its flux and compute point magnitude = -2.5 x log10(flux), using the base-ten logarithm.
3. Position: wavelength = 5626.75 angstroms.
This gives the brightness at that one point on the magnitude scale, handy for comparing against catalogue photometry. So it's -2.05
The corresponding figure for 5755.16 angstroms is -2.21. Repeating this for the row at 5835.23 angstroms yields -2.34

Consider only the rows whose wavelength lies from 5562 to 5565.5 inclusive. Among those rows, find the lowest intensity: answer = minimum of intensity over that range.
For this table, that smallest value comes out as 6.854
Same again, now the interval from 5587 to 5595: 6.588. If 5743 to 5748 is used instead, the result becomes 6.948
